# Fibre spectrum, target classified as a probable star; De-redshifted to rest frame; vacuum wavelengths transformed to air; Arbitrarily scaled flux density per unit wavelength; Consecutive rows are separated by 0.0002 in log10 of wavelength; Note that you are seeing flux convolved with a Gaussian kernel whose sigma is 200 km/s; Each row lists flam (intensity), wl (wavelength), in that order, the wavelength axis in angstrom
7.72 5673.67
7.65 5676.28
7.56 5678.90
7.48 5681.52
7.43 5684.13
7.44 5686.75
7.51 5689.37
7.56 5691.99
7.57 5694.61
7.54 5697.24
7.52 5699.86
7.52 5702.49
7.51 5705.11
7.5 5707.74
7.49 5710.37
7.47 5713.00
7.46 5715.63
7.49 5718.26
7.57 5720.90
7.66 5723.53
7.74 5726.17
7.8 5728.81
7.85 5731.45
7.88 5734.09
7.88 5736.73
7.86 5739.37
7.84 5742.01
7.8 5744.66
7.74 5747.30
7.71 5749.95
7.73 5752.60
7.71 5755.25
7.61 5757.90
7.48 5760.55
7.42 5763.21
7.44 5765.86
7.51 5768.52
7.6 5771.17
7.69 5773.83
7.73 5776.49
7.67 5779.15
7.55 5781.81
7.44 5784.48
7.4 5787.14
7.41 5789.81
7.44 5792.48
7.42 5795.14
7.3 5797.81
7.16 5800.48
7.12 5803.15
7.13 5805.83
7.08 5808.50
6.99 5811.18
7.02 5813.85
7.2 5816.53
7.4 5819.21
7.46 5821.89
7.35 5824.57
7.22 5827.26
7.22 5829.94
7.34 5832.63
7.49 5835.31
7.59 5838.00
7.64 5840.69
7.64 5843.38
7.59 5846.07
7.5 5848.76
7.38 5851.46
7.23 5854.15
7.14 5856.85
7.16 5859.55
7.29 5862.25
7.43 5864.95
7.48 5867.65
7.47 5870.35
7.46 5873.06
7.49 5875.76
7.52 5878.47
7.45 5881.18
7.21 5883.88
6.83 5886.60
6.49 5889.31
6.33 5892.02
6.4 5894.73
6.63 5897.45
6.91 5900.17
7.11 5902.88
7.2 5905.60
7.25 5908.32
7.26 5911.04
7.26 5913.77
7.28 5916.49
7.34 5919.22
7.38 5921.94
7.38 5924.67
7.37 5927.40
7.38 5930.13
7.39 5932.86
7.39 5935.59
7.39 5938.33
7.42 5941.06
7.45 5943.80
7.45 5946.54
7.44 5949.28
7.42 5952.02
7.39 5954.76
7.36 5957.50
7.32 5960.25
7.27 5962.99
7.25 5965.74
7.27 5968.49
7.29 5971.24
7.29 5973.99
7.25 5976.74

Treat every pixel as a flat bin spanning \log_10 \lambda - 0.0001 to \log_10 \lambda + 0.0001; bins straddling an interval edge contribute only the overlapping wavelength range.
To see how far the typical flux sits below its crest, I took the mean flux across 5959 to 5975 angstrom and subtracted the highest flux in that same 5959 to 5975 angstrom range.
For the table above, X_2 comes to -0.04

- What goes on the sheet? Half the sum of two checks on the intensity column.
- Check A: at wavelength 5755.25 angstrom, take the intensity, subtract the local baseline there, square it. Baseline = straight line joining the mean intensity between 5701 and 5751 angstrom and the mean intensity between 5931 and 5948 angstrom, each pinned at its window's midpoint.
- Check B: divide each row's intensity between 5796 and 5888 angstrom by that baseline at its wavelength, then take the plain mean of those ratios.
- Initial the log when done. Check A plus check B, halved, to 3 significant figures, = 0.489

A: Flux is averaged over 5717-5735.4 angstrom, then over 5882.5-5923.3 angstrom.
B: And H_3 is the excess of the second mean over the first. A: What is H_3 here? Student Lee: -0.72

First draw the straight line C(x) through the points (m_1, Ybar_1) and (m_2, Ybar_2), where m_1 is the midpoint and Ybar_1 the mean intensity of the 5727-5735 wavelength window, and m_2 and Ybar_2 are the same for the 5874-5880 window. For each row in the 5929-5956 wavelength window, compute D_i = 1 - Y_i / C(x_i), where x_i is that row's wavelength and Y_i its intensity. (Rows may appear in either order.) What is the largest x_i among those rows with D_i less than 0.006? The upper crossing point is 5954.76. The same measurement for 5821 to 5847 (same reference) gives 5846.07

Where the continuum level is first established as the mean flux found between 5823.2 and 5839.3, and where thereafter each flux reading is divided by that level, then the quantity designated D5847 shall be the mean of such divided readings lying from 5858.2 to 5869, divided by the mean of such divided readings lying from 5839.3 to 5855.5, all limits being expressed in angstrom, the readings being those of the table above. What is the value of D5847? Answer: 0.979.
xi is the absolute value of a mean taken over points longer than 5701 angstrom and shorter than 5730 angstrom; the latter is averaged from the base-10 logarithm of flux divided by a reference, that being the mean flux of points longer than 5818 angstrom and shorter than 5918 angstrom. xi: 0.019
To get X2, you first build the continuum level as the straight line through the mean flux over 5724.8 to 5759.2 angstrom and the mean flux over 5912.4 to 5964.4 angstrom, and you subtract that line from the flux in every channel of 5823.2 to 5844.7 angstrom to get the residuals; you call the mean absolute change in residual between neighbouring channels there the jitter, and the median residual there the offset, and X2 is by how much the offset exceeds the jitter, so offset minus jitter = -0.26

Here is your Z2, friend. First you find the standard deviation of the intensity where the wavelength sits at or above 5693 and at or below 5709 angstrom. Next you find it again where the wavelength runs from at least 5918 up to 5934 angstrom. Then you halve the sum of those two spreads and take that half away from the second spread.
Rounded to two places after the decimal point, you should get 0.00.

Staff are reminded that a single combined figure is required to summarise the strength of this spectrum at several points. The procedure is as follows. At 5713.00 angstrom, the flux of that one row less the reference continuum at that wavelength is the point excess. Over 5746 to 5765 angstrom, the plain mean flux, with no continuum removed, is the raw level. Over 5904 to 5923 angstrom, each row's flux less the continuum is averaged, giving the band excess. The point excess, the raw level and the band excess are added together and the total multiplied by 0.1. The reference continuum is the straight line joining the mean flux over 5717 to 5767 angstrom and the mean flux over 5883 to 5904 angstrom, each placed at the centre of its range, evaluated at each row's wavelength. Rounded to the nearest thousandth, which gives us 0.789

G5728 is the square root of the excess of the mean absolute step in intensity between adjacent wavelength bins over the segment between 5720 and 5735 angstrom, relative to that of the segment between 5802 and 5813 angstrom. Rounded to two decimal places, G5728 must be 0.11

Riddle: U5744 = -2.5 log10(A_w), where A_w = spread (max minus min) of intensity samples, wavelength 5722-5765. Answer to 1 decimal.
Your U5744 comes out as 0.8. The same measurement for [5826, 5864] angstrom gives 0.8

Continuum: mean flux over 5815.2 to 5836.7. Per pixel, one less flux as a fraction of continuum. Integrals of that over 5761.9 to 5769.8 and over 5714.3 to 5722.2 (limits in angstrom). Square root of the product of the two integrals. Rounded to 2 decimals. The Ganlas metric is 0.16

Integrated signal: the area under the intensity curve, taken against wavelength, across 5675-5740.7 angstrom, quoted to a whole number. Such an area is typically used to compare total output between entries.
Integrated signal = 499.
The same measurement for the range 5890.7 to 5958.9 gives 493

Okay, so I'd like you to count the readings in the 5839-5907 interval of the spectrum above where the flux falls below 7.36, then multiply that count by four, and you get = 52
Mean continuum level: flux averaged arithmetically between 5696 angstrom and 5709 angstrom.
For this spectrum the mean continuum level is 7.5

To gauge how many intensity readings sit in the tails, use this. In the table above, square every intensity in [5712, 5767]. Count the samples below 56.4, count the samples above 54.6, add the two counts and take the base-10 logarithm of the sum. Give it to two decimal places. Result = 1.43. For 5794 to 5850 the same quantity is 1.41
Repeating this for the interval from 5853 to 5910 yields 1.43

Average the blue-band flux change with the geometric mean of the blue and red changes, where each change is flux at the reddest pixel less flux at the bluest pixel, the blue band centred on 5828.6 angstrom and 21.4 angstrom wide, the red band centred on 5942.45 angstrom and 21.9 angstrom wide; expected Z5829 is 0.13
